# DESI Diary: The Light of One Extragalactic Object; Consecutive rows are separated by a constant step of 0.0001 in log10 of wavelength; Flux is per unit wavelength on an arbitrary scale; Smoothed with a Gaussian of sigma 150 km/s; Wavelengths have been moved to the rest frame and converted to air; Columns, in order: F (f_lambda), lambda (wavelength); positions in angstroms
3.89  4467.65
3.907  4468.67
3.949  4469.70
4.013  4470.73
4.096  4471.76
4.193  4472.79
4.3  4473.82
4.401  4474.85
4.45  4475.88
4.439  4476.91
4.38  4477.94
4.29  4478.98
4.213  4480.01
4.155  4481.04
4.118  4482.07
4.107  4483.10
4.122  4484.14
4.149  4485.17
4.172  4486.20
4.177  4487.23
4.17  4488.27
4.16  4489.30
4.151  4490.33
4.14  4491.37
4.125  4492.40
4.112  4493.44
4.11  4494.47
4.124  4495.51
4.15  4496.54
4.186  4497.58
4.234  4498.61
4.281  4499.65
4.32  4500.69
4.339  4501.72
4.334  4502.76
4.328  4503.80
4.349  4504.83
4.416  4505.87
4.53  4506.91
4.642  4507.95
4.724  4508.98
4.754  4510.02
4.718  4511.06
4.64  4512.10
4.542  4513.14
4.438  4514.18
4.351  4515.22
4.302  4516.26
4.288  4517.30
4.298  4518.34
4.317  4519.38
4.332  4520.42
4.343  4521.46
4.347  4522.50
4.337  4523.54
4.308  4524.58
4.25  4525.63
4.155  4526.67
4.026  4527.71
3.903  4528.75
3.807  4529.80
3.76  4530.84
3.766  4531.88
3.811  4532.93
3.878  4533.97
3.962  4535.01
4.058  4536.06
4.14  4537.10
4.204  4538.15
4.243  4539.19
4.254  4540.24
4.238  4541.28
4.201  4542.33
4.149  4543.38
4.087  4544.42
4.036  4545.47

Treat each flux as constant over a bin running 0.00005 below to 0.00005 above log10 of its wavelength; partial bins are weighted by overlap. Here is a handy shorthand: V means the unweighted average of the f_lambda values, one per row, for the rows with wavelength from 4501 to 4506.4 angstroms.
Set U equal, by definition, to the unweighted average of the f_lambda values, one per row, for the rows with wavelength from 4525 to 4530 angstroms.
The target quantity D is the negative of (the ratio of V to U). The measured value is -1.08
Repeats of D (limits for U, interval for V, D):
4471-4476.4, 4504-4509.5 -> -1.06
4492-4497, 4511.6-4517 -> -1.08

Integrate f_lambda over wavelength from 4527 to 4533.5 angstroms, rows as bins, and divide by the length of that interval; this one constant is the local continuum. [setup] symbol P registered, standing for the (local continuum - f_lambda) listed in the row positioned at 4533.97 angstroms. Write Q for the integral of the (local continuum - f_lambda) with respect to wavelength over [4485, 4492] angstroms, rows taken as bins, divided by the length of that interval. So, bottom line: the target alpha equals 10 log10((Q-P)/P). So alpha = 11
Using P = -0.02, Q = -0.30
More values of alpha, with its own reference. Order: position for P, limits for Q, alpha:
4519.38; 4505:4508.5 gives -4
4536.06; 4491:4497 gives -5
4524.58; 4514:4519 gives -14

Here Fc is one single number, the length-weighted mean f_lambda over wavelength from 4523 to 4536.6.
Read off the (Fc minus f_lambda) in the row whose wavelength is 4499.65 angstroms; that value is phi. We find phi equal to -0.28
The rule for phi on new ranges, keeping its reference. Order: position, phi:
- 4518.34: -0.30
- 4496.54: -0.15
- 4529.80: 0.20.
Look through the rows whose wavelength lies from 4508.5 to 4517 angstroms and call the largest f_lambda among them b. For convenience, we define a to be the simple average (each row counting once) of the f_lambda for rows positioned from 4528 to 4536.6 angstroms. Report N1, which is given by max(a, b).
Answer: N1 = 4.8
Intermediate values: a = 3.87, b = 4.754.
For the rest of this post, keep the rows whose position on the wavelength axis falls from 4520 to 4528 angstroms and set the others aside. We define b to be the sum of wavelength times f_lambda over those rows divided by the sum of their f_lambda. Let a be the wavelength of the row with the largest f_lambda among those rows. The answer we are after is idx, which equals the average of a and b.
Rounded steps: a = 4522.50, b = 4524.0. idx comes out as 4523.3 angstroms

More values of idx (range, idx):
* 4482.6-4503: 4497.4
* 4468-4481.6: 4475.4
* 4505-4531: 4514.0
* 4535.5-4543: 4539.7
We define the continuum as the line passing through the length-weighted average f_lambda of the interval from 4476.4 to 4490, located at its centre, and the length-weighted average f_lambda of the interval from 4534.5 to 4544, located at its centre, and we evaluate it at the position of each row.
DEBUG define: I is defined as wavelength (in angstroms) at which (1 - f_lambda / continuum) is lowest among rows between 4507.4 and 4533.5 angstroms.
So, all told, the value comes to 4510.02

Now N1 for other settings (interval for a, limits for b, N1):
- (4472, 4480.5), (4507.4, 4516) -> 4.8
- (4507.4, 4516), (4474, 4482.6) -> 4.6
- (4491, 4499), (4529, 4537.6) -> 4.1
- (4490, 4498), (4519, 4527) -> 4.3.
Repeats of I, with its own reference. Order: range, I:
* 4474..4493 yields 4475.88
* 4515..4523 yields 4522.50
